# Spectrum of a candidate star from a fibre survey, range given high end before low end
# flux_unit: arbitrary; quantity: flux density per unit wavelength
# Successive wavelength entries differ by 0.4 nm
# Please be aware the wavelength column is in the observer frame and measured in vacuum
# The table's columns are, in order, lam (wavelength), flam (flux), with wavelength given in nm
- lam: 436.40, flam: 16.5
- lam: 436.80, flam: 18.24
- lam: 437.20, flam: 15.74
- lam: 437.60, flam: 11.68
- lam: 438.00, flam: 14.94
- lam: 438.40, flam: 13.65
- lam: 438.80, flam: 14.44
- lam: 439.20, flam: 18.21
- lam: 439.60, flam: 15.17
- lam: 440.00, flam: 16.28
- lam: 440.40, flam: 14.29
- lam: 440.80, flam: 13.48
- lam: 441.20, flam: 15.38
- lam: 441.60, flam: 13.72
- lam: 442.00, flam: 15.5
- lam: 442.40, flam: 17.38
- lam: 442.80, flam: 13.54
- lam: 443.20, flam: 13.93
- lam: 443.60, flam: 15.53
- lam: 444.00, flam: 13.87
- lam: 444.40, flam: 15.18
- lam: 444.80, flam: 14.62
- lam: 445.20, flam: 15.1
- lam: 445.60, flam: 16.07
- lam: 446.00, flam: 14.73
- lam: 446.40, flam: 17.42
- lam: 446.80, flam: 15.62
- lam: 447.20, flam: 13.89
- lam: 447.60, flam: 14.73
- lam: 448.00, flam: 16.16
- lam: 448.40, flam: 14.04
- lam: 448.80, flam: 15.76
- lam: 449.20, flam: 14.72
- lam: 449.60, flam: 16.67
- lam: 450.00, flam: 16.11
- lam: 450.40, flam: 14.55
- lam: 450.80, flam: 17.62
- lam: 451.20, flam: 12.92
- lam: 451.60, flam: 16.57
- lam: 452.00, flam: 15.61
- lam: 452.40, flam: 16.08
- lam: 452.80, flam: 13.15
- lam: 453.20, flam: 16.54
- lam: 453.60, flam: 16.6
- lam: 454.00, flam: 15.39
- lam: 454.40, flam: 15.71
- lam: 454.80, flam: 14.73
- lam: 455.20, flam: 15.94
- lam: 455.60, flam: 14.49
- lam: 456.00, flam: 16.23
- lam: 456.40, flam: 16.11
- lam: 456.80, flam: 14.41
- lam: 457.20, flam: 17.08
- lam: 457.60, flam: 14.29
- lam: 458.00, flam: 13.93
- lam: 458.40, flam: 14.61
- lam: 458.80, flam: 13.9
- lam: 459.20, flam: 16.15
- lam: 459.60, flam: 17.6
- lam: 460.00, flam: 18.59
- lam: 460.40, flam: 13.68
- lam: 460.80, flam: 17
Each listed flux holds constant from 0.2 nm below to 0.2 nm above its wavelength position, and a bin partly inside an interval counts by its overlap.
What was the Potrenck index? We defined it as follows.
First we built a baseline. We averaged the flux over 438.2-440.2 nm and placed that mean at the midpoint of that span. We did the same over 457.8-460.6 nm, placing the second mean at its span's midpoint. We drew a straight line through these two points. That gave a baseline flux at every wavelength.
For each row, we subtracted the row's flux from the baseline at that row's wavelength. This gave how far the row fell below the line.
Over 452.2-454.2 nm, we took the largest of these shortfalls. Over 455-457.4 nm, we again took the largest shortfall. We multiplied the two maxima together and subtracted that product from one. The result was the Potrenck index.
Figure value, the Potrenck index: -1.6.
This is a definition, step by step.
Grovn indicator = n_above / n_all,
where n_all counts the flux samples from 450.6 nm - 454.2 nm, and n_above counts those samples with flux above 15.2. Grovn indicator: 0.78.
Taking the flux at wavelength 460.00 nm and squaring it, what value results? 346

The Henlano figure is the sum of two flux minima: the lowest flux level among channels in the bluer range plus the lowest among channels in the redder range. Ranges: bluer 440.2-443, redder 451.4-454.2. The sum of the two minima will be 26.6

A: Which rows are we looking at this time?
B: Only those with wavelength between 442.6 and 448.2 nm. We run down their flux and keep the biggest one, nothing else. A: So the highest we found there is 17.42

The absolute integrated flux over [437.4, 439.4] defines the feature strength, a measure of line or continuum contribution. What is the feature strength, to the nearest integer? 29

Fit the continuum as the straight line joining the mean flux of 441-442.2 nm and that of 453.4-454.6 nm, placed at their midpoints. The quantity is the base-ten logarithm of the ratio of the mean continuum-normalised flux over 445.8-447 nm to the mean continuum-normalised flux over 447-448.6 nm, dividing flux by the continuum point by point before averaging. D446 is 0.038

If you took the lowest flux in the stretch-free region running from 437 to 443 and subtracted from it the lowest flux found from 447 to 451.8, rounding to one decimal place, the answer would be -1.2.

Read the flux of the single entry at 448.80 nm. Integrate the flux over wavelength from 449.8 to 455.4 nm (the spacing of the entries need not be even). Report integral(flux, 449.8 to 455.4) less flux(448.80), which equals 71.2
